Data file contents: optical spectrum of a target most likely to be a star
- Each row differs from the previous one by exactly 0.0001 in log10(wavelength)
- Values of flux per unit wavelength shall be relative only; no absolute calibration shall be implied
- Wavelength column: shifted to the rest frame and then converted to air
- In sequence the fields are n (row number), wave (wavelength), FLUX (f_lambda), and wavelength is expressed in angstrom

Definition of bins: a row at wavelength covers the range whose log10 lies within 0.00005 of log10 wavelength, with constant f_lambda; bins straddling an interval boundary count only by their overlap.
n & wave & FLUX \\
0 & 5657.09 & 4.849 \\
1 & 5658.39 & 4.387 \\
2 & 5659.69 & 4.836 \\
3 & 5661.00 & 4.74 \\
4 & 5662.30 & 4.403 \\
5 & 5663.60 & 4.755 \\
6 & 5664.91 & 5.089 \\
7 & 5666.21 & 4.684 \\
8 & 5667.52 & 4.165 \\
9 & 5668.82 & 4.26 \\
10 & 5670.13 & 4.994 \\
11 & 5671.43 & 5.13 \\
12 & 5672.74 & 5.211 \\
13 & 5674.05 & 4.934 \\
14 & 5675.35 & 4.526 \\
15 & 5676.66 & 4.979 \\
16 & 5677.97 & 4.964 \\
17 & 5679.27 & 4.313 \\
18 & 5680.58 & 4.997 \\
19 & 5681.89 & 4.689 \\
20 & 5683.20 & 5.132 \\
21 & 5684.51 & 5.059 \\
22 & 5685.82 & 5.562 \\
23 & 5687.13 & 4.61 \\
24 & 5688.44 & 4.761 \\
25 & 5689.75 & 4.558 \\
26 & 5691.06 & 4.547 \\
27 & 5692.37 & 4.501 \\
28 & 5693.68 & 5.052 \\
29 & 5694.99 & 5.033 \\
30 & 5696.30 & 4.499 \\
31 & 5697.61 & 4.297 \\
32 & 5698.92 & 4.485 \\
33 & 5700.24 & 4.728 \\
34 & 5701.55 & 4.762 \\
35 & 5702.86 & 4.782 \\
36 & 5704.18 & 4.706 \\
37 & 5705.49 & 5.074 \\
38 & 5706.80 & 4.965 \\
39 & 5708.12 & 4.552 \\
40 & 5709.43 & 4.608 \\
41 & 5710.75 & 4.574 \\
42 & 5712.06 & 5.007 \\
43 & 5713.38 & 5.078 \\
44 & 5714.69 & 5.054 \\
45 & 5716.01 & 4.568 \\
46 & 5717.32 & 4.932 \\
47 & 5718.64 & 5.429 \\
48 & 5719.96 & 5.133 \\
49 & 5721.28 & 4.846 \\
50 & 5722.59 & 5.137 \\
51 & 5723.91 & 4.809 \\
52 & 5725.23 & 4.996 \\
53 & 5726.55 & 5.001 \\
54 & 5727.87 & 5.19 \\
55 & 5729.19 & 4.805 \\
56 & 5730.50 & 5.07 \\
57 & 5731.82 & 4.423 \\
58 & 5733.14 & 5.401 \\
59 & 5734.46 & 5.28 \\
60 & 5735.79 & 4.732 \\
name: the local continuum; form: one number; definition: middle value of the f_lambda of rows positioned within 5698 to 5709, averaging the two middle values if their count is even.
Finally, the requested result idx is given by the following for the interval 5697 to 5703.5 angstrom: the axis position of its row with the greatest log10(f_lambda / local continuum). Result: 5702.86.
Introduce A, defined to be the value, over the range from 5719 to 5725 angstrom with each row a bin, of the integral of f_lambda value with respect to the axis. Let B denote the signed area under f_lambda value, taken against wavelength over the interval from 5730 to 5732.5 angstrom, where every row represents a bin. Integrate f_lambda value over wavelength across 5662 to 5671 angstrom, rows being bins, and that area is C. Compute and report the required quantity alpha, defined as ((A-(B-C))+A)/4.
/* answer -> 23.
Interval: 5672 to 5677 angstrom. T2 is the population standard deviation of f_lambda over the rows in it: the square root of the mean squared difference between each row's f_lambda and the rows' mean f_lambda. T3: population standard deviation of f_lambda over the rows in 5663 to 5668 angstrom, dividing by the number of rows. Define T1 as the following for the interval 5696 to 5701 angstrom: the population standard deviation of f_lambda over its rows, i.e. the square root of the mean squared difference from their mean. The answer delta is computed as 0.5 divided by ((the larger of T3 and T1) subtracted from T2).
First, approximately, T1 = 0.153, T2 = 0.25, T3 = 0.33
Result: -5.9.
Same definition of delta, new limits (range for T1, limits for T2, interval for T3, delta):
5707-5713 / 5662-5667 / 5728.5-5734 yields -4.4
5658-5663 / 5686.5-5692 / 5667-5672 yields -1.5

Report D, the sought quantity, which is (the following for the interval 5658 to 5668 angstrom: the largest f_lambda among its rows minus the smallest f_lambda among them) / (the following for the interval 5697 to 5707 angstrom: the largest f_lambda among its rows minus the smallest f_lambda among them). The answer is 1.2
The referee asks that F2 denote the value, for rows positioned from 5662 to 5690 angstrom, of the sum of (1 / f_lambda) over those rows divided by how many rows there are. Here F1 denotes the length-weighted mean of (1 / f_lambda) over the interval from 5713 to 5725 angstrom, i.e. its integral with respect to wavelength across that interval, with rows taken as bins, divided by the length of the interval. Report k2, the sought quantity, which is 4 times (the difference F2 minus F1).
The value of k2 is 0.03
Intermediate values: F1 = 0.201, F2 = 0.209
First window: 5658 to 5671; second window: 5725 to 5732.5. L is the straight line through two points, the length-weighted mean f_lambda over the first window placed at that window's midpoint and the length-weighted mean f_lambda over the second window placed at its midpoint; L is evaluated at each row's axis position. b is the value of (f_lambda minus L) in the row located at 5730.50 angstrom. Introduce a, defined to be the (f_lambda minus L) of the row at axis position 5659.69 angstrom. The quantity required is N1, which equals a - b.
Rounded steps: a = 0.2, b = 0.15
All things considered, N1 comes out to 0.1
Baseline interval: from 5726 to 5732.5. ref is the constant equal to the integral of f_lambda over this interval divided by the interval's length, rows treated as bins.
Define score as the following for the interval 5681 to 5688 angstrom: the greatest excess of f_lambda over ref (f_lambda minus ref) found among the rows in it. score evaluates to 0.66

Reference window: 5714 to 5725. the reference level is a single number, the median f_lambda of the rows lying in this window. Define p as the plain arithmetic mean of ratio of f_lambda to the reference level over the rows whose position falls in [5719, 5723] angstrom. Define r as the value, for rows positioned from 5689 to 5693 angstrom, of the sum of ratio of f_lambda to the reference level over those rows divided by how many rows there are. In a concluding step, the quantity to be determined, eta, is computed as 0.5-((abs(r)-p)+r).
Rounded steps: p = 1.01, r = 0.91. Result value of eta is -0.31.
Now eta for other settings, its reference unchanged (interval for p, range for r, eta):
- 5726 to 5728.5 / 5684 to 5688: -0.51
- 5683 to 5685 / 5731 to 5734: -0.45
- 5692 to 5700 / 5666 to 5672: -0.43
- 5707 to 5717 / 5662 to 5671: -0.39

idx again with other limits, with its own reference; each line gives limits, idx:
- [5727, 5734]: 5733.14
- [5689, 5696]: 5693.68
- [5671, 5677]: 5672.74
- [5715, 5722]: 5718.64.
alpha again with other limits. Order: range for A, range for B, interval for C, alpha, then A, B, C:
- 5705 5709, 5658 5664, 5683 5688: 9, 19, 28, 25.3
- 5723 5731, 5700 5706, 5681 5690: 24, 40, 29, 44.3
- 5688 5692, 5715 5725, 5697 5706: 7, 18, 50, 42.2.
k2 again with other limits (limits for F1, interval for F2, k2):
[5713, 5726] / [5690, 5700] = 0.06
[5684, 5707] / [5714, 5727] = -0.04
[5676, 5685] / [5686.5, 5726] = 0.01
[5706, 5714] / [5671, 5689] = -0.02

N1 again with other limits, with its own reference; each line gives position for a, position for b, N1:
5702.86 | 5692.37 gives 0.2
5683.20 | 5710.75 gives 0.7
